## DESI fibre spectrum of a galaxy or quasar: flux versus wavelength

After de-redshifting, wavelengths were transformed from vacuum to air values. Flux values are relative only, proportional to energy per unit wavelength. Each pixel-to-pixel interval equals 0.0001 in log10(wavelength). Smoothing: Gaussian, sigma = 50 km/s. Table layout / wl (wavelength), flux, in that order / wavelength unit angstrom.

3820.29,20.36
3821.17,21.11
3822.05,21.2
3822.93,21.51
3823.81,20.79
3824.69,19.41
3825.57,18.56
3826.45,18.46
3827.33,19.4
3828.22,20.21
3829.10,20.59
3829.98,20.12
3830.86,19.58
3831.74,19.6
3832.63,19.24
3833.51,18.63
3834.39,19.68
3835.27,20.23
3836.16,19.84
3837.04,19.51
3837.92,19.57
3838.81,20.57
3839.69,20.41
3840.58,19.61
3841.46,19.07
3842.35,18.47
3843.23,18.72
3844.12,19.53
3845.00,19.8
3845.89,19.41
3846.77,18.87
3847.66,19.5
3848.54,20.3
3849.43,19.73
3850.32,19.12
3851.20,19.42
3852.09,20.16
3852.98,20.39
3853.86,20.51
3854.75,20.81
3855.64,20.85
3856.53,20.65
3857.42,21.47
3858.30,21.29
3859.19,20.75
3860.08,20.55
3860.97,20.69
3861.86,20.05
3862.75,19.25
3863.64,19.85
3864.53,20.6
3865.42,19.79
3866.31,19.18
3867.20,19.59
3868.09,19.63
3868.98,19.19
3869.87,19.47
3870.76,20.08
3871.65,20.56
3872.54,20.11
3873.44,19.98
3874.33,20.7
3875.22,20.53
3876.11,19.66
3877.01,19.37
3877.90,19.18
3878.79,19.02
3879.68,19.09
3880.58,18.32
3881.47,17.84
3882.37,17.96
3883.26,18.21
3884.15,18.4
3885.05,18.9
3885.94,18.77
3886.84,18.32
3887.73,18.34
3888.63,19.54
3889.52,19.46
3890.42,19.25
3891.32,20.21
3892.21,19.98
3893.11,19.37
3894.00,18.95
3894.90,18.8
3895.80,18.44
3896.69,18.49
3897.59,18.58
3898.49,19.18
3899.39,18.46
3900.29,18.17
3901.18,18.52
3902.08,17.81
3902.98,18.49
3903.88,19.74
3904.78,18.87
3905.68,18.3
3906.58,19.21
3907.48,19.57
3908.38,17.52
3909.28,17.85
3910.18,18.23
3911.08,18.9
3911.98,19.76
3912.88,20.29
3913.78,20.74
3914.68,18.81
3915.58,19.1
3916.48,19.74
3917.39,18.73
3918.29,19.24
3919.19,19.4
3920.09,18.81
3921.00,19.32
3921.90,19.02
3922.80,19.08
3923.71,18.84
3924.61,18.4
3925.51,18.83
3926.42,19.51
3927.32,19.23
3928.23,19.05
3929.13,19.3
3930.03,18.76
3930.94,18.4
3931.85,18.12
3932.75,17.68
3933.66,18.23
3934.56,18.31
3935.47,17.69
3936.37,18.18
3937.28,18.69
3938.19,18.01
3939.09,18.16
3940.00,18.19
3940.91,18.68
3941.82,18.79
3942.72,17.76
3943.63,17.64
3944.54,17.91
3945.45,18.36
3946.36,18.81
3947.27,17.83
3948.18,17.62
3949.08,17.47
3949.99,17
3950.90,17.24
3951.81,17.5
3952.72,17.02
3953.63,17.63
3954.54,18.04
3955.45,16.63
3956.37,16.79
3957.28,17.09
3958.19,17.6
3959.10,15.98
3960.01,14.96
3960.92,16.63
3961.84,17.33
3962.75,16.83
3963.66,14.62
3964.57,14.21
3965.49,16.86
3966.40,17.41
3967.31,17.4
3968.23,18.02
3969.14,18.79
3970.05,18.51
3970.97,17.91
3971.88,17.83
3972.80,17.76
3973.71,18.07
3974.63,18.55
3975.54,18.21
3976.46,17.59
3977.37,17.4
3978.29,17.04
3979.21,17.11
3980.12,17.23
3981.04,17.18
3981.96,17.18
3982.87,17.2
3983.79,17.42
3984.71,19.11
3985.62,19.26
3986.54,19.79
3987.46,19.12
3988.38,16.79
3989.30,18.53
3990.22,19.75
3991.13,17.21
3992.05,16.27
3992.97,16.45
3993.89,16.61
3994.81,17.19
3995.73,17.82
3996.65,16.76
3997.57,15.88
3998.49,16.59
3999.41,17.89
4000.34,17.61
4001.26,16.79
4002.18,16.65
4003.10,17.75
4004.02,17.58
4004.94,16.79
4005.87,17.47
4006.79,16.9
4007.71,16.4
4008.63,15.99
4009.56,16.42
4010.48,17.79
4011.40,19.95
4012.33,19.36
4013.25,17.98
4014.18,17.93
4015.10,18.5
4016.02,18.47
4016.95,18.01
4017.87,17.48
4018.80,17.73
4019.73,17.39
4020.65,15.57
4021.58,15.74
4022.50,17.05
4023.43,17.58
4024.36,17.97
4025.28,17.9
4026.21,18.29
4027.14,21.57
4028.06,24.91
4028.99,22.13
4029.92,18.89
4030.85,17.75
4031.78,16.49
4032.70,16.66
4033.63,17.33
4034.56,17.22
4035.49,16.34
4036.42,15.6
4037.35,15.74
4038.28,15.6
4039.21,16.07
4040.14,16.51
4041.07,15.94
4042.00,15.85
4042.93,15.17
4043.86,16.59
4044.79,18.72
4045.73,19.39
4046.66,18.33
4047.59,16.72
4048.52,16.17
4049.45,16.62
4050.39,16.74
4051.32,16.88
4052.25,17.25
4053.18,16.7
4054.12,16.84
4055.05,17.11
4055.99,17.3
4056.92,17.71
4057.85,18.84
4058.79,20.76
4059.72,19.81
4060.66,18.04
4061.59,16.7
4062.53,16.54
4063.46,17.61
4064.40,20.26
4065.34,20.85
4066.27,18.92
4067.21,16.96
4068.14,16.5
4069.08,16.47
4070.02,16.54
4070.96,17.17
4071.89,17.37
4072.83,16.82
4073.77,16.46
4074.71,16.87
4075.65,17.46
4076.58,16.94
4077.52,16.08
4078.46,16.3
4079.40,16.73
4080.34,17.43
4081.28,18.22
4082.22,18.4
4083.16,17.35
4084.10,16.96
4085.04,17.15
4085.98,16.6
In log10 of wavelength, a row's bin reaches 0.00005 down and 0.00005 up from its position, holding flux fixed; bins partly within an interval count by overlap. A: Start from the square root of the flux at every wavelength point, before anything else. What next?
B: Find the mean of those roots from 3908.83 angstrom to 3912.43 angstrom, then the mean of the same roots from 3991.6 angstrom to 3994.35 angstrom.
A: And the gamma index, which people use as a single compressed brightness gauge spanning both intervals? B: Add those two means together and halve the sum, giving 4.19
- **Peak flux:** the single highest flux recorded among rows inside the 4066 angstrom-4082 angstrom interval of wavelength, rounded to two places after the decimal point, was 18.92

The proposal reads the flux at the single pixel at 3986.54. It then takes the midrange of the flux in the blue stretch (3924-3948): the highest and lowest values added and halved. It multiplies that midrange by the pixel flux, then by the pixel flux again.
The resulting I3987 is 7275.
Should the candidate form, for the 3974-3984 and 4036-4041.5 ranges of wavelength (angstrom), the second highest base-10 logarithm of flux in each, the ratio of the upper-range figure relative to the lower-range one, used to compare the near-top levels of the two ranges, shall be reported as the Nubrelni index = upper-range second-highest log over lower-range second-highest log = 0.96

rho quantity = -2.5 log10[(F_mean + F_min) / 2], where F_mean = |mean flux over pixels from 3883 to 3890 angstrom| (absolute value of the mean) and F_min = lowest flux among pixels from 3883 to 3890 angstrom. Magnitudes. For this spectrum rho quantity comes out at -3.17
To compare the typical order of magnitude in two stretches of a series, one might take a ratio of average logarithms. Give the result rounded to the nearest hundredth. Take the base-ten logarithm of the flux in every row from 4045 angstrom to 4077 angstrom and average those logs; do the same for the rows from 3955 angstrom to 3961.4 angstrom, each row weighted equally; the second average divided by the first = 0.98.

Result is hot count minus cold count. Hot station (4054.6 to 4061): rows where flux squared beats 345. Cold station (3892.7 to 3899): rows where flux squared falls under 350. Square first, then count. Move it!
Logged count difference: 0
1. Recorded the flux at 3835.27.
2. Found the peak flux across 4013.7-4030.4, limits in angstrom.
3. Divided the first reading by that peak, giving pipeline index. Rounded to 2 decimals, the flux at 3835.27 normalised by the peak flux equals 0.81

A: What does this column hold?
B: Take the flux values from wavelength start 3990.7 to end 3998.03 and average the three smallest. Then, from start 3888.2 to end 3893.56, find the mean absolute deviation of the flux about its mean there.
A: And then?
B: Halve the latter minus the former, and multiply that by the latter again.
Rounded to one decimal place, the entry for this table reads -2.4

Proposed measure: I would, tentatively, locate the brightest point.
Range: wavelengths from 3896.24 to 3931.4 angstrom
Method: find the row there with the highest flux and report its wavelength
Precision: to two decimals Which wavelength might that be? 3913.78 angstrom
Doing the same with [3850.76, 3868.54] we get 3857.42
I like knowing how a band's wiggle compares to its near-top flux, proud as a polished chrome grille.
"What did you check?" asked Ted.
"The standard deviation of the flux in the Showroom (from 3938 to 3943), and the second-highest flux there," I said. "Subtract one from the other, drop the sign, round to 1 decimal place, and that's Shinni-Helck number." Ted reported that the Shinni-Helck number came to 18.3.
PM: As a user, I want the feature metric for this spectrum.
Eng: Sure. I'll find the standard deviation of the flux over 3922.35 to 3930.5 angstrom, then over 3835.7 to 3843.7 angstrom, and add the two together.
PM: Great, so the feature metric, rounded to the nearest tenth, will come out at 1.0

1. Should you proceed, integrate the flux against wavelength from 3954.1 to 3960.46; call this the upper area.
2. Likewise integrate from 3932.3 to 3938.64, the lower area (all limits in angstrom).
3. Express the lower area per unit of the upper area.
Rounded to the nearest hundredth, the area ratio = 1.08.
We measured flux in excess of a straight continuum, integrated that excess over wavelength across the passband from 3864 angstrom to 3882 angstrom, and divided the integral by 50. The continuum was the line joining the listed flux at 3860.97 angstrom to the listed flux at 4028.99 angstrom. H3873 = -0.43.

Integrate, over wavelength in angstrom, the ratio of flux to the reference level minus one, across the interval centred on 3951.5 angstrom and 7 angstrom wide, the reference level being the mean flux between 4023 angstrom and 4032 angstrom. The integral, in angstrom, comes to -0.72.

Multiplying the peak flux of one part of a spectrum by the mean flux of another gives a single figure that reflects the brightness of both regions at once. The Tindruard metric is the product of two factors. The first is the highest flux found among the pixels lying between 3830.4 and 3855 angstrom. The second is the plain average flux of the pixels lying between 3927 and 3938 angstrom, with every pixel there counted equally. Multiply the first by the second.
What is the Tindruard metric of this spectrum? 384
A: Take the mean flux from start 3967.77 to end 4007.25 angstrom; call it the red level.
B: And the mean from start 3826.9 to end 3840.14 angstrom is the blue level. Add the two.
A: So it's 37.4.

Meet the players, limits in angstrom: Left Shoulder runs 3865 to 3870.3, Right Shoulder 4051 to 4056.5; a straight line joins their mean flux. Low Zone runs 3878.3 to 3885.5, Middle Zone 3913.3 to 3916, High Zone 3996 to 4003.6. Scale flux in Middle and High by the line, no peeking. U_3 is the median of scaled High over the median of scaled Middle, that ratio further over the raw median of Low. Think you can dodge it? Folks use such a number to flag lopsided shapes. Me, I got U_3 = 0.051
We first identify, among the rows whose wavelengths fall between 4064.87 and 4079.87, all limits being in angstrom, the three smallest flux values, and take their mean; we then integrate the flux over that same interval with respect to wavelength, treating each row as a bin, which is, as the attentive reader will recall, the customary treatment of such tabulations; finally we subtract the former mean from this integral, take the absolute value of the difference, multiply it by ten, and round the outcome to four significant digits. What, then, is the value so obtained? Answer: 2411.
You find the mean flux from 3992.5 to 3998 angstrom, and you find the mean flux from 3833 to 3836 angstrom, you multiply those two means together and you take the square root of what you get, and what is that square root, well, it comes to 18.1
